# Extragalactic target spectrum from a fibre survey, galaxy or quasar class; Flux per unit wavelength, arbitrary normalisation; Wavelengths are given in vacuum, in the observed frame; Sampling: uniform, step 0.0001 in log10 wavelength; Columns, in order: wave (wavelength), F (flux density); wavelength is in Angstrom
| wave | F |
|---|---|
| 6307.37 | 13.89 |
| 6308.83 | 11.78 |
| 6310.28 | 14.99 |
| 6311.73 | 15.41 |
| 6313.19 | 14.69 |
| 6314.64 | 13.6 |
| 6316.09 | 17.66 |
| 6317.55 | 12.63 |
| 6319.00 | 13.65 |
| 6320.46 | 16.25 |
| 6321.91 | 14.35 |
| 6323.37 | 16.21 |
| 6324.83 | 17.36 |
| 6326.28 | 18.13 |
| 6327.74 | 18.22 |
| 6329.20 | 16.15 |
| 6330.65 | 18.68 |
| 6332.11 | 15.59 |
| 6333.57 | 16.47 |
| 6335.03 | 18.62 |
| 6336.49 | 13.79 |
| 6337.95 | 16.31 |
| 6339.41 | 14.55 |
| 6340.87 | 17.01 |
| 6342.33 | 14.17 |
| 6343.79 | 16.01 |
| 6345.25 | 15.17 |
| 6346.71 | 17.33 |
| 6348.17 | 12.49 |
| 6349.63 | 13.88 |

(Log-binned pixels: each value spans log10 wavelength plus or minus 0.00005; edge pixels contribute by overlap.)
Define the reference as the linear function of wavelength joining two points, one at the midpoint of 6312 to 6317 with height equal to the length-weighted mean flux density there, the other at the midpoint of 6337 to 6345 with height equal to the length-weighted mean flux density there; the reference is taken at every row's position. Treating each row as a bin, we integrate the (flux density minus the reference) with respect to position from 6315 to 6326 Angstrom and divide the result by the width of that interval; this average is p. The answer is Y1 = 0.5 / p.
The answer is 2.5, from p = 0.2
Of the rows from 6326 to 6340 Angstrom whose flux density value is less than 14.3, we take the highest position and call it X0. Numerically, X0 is 6336.49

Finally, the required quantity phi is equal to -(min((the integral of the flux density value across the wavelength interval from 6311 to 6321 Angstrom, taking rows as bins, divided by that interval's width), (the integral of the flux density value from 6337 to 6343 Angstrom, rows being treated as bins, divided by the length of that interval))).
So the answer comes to -14.8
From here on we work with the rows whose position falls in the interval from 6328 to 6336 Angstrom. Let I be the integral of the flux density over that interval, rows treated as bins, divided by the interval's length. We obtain 17.1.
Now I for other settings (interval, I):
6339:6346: 15.4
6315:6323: 14.9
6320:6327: 16.5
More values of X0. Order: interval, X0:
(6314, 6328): 6319.00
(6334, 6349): 6348.17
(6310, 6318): 6317.55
